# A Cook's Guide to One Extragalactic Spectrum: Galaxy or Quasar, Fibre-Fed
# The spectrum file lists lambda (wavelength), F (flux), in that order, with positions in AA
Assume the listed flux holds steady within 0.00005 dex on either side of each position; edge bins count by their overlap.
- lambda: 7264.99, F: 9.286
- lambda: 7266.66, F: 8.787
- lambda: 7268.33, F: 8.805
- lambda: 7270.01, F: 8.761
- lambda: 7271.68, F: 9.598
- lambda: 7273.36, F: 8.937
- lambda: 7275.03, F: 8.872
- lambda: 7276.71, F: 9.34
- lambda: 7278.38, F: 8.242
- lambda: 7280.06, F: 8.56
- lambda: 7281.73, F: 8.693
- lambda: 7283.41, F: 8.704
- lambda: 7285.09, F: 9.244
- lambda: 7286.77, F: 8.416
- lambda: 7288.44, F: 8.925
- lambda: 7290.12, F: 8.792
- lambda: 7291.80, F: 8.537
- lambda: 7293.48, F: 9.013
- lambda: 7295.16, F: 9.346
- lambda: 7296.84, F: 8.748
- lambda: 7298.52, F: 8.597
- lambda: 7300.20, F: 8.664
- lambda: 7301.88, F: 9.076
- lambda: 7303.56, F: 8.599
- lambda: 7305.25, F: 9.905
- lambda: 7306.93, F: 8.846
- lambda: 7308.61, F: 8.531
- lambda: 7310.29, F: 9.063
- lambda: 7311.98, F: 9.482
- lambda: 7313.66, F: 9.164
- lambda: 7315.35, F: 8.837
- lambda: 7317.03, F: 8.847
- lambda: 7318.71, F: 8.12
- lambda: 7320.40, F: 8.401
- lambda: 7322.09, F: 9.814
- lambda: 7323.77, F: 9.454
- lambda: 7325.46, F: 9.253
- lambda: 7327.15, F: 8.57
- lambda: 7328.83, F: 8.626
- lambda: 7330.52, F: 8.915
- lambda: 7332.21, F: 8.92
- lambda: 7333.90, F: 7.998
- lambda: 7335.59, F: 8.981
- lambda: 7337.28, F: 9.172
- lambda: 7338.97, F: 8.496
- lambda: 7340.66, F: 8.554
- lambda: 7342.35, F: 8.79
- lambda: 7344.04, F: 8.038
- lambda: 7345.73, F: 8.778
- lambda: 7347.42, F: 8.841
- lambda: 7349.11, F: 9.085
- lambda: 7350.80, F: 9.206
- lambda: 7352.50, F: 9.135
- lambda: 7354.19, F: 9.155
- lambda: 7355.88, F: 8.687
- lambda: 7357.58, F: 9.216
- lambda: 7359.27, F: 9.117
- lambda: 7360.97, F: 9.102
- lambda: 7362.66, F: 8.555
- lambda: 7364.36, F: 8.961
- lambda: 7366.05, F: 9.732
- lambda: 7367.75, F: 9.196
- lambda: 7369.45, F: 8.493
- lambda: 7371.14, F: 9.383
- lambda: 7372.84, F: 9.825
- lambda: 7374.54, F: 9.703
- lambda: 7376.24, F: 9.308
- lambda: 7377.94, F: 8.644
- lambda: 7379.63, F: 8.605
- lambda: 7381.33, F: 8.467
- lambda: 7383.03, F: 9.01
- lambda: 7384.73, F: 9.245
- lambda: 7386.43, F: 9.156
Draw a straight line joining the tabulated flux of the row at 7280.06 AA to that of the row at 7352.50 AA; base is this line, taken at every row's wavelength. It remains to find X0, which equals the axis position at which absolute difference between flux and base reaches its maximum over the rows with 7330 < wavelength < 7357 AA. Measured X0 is 7344.04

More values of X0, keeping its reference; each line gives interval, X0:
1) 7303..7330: 7305.25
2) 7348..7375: 7369.45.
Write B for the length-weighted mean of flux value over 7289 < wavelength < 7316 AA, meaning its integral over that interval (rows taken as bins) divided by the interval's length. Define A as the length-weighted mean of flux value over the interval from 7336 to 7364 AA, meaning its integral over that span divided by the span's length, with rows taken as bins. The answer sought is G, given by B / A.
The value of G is 1.01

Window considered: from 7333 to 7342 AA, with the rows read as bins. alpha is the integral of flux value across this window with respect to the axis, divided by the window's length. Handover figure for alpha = 8.6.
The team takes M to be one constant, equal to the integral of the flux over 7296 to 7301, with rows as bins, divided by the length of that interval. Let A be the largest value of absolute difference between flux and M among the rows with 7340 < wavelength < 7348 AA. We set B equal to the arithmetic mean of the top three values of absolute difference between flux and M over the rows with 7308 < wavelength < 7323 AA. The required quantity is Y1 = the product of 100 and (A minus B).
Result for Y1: -20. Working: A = 0.63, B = 0.8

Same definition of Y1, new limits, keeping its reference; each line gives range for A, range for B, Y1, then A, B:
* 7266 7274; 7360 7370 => 25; 0.93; 0.7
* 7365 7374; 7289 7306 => 38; 1.15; 0.8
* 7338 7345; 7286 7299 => 21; 0.63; 0.4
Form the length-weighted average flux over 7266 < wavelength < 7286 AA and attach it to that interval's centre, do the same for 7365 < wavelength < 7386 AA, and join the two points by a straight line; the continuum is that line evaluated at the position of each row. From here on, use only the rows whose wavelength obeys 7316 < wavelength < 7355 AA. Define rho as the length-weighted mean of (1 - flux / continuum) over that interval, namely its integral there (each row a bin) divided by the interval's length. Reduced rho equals 0.022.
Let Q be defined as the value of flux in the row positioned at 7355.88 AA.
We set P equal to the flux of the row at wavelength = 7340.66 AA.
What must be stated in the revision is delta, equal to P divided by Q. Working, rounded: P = 8.554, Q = 8.687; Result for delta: 0.985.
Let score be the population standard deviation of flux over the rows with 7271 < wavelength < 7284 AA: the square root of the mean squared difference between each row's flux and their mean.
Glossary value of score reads 0.40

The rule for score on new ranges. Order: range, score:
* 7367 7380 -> 0.48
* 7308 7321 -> 0.41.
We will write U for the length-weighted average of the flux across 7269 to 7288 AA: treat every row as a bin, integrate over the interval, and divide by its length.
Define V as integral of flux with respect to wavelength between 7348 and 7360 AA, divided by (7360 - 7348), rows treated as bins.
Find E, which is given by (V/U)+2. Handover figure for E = 3.03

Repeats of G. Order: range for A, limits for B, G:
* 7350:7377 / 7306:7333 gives 0.97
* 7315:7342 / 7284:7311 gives 1.01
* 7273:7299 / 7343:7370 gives 1.02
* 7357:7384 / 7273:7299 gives 0.97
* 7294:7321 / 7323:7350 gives 0.99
